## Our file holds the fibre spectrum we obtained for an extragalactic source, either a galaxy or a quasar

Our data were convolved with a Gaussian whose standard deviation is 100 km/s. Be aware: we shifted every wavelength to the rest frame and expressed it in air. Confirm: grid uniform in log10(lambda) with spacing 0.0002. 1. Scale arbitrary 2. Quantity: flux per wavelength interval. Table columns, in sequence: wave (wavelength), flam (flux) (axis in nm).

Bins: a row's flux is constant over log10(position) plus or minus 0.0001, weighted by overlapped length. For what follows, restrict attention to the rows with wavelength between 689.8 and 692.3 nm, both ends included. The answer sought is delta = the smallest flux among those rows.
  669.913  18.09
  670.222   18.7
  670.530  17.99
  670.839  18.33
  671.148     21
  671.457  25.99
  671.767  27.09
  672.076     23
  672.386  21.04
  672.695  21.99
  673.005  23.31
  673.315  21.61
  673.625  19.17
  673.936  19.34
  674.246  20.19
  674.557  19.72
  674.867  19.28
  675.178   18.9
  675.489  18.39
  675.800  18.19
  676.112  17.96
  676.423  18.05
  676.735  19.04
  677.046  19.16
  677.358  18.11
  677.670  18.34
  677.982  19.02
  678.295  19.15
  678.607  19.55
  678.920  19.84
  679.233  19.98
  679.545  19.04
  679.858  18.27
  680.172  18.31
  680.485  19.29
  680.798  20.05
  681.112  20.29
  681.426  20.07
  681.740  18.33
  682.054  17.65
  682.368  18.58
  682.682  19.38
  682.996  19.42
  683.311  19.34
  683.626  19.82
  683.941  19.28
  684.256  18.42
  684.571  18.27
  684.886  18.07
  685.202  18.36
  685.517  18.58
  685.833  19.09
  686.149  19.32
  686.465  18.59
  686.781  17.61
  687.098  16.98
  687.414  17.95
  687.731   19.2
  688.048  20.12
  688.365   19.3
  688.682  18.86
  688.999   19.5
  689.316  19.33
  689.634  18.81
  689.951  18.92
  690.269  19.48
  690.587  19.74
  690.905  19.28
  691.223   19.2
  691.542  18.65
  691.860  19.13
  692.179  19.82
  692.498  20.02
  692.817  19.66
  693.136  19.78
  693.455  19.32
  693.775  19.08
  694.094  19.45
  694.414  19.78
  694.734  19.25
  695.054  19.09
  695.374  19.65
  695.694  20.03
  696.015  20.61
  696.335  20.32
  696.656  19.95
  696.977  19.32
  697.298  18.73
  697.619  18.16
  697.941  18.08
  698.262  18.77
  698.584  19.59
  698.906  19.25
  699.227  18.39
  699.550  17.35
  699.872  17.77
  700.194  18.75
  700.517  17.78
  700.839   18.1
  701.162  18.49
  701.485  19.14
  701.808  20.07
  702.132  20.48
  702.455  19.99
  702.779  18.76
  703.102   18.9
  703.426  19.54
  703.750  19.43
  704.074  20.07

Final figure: 18.65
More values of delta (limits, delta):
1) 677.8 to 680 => 18.27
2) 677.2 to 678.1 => 18.11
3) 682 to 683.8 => 17.65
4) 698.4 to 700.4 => 17.35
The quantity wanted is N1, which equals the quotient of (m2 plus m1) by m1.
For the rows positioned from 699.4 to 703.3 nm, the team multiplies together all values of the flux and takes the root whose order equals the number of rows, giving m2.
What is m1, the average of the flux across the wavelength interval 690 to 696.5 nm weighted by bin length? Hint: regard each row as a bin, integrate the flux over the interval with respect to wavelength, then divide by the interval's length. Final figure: 1.960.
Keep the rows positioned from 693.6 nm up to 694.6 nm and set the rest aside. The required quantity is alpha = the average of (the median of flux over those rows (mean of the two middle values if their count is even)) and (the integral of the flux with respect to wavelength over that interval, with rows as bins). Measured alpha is 19.4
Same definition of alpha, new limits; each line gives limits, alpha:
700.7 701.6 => 17.6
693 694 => 19.4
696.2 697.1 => 18.9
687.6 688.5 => 18.4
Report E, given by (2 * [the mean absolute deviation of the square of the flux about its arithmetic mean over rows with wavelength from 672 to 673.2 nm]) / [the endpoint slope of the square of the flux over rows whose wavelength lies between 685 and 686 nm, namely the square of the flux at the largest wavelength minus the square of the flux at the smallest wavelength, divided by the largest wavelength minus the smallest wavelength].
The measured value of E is 1.7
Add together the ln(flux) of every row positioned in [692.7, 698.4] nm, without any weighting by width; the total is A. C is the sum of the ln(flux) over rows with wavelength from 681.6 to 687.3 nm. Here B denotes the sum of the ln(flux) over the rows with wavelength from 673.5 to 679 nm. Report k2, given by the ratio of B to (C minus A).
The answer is -72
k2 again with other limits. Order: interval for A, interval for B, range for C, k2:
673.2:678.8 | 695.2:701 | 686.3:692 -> -410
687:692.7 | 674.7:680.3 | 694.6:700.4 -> -756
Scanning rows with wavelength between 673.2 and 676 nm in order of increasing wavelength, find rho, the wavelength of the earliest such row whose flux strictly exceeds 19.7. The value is 673.315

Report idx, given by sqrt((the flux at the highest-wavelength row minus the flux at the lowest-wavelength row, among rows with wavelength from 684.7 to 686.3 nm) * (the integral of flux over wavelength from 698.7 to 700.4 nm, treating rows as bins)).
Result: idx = 6.2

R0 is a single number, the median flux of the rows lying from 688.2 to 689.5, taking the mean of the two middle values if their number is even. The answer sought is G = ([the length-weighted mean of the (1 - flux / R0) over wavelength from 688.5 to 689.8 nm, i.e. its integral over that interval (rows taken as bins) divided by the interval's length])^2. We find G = 0.0001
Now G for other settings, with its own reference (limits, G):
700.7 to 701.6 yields 0.0015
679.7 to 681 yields 0.0002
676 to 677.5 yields 0.0019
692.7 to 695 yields 0.0001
